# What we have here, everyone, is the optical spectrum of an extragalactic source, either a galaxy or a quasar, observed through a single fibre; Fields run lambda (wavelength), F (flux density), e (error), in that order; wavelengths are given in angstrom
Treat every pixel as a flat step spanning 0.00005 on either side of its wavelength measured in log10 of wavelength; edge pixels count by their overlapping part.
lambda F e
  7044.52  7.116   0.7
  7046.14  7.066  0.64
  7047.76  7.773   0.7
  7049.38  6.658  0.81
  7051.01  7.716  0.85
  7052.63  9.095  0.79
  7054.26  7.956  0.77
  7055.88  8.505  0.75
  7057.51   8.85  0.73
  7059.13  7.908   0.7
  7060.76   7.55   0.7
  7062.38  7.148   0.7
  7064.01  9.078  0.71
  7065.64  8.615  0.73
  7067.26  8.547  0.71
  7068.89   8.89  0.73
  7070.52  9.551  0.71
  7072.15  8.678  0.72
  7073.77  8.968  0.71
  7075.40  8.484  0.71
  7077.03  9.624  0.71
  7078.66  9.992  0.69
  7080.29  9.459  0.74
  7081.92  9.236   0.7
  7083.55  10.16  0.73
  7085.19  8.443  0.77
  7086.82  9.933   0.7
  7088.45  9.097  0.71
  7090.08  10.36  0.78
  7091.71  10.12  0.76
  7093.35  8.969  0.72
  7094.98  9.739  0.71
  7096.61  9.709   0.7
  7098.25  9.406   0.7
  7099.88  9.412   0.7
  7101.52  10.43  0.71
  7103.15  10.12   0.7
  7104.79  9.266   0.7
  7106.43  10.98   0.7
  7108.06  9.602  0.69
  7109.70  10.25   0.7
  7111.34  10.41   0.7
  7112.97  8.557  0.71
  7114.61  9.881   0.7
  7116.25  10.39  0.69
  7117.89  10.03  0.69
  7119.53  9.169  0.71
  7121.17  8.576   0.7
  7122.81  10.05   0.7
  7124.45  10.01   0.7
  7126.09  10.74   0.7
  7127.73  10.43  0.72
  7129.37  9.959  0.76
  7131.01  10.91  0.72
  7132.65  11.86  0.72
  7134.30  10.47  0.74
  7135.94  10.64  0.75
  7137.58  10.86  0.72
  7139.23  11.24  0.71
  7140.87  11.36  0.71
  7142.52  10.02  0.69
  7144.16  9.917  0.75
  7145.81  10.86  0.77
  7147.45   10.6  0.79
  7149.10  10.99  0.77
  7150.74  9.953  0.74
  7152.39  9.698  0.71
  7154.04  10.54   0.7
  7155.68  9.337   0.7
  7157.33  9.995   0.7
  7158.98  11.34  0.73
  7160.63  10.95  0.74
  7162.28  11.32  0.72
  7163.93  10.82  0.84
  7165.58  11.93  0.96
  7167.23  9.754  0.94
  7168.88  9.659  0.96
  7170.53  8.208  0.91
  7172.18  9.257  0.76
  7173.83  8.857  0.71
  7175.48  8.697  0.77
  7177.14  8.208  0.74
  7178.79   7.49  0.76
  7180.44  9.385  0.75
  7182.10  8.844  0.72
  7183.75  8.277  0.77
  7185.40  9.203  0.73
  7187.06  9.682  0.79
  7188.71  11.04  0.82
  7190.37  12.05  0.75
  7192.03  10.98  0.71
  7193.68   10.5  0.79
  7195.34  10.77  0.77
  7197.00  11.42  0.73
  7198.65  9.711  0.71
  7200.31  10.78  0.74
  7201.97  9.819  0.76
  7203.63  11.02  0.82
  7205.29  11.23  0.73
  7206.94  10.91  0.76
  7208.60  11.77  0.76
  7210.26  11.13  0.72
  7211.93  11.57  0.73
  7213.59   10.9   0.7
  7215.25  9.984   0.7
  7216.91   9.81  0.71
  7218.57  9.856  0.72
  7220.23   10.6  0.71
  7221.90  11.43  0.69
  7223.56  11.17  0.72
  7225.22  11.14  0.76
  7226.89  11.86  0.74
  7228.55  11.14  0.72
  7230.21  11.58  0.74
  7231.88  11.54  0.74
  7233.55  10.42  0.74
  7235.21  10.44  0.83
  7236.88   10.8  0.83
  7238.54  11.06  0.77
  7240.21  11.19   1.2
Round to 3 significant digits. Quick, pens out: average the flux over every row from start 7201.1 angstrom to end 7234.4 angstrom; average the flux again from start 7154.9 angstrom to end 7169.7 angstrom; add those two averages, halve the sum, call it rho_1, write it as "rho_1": 10.8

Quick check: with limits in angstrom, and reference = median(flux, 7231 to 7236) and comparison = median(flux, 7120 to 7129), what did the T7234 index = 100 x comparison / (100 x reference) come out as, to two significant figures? 0.96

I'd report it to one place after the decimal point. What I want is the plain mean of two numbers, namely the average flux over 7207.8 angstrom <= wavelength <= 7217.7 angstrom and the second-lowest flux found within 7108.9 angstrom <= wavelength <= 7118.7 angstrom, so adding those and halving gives 10.4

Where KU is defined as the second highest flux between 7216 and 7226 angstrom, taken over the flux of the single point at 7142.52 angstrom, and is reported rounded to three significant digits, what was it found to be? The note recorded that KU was 1.11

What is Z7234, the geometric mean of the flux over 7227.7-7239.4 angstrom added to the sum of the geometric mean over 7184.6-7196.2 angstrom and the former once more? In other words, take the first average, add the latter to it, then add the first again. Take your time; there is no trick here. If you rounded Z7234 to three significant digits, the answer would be 32.5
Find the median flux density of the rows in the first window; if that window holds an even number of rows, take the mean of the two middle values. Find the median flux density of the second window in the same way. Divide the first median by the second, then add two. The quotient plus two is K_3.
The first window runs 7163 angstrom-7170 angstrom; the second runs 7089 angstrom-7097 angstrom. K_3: 3.06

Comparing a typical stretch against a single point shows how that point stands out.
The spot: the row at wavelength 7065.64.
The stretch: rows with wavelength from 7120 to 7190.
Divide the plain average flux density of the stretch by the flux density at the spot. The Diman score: 1.17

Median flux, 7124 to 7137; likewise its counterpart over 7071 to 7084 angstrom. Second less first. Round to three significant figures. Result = -1.21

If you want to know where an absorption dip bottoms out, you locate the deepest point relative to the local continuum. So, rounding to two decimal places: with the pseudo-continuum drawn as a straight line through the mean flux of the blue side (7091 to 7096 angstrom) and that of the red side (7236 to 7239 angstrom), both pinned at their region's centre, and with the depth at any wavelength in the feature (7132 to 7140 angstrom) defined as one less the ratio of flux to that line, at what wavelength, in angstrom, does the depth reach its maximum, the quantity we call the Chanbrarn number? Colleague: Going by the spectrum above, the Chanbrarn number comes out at 7134.30 angstrom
